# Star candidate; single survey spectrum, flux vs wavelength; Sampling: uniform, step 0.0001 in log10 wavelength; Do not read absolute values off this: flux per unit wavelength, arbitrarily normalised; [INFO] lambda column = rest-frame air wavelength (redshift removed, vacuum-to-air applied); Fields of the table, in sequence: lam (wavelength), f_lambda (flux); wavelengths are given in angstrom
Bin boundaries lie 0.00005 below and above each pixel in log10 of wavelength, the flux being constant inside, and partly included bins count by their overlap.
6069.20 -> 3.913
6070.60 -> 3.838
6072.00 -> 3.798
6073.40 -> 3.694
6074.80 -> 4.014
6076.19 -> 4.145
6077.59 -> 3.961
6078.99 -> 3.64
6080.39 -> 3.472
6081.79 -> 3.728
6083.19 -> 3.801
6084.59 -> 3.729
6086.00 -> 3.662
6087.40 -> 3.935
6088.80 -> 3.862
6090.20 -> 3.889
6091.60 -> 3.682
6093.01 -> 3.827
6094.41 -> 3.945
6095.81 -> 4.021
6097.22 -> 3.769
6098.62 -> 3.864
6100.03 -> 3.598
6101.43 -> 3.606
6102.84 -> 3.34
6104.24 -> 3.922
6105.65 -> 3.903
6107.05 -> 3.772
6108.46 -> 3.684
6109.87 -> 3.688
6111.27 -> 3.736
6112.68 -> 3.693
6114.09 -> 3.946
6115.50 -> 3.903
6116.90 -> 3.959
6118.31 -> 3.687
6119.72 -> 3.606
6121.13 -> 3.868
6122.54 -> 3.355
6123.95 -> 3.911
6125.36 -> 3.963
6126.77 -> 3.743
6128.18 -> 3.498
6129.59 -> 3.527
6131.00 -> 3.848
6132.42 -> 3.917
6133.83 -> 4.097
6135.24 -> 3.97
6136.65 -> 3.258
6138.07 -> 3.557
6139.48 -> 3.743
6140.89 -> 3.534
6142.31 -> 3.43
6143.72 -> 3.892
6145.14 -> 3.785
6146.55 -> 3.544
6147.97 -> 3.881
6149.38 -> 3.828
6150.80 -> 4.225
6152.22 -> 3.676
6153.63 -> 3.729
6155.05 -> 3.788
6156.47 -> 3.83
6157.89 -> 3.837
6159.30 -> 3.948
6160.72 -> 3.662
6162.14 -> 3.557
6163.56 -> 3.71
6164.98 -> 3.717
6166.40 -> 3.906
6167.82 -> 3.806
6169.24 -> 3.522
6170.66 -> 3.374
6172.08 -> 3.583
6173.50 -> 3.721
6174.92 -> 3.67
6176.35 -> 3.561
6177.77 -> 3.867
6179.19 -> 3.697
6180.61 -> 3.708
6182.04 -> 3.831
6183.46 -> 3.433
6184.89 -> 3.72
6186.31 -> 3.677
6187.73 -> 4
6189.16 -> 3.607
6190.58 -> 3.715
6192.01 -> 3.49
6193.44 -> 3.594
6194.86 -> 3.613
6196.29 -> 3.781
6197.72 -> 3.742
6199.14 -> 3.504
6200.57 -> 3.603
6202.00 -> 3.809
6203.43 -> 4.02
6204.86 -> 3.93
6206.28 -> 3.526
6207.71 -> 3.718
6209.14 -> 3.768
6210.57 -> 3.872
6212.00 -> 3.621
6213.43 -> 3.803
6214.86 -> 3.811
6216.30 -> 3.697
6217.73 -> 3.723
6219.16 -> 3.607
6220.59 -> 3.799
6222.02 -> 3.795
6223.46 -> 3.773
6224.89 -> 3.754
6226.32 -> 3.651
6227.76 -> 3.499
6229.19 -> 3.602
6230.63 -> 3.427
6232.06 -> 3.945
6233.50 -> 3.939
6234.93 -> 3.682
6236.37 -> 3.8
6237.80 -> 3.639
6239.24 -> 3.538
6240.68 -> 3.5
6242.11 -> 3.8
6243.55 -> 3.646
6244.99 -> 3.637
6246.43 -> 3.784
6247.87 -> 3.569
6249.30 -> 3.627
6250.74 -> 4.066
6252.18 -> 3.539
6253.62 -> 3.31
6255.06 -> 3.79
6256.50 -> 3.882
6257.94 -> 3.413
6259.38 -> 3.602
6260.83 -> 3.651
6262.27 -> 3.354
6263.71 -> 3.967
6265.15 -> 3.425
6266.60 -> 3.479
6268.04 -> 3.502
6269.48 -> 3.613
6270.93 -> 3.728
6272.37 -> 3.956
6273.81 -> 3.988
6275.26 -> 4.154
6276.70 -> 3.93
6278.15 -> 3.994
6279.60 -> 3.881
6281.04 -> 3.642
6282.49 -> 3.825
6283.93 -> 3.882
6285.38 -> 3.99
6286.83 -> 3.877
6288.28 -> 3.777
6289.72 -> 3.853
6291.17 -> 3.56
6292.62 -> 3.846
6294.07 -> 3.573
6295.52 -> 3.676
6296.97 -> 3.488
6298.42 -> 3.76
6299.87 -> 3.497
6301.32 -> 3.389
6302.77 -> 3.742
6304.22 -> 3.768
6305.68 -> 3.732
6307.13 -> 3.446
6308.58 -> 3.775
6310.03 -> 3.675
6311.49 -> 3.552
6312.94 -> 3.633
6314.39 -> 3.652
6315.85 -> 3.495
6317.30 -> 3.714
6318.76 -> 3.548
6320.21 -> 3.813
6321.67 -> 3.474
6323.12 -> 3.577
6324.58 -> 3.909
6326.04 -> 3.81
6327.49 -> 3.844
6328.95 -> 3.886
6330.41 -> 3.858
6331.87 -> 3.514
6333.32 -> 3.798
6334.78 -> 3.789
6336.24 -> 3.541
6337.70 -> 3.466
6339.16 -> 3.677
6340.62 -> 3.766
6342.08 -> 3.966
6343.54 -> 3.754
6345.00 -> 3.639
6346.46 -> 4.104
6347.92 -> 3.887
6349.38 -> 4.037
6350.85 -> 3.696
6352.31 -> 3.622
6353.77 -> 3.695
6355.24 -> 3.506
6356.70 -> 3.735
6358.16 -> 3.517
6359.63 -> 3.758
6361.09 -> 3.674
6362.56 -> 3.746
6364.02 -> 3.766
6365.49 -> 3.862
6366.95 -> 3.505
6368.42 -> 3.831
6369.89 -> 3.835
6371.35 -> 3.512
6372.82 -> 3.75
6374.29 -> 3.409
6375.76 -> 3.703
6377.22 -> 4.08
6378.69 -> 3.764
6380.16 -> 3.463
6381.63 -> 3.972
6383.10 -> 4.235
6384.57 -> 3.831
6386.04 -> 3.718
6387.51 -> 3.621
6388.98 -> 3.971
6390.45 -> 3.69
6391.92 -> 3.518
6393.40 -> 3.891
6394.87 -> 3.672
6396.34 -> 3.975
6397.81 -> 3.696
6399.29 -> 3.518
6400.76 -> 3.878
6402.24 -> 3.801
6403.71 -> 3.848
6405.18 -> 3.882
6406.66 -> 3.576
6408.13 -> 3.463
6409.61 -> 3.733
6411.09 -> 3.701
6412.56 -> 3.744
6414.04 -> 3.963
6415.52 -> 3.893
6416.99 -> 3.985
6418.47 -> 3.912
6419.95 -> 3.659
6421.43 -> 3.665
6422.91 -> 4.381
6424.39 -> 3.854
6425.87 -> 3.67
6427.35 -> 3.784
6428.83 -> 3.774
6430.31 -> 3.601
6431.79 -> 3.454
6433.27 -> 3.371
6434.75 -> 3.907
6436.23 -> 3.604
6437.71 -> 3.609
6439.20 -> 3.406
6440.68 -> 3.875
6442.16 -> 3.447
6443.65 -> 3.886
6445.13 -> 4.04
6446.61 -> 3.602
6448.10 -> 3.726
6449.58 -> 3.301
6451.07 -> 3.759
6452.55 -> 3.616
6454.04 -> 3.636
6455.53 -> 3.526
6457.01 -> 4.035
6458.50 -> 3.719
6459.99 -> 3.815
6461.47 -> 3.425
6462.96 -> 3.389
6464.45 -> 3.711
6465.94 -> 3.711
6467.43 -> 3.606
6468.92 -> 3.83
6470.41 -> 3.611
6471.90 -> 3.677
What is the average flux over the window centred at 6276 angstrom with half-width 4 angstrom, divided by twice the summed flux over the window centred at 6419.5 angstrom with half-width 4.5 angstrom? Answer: 0.0848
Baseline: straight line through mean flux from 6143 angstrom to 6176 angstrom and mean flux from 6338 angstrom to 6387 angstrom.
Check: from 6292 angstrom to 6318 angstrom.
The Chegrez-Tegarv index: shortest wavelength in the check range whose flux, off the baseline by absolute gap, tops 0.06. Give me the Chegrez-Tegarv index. 6292.62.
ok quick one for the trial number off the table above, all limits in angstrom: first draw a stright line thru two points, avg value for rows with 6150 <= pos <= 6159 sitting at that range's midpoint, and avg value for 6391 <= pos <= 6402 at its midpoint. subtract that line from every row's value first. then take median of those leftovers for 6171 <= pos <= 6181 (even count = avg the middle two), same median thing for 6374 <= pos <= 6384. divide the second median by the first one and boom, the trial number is -0.1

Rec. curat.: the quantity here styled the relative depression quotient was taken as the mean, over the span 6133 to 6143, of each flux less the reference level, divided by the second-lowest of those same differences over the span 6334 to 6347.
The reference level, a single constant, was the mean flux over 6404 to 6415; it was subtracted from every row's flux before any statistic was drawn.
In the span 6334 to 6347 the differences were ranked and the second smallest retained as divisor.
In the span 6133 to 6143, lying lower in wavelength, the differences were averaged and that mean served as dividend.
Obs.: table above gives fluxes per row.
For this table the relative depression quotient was 0.4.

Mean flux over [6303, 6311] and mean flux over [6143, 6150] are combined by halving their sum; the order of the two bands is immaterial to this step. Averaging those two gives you 3.73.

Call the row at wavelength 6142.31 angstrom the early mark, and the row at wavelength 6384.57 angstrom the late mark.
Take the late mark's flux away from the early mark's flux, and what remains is -0.40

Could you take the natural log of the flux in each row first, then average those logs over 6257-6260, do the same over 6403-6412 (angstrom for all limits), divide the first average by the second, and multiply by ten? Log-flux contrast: 9.6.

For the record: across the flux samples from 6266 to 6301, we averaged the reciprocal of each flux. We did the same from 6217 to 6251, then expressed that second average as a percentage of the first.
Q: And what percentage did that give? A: 101.8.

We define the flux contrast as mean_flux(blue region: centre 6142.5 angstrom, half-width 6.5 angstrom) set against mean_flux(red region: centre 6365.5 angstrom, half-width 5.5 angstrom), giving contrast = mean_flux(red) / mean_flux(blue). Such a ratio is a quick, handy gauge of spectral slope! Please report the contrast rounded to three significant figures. 1.03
